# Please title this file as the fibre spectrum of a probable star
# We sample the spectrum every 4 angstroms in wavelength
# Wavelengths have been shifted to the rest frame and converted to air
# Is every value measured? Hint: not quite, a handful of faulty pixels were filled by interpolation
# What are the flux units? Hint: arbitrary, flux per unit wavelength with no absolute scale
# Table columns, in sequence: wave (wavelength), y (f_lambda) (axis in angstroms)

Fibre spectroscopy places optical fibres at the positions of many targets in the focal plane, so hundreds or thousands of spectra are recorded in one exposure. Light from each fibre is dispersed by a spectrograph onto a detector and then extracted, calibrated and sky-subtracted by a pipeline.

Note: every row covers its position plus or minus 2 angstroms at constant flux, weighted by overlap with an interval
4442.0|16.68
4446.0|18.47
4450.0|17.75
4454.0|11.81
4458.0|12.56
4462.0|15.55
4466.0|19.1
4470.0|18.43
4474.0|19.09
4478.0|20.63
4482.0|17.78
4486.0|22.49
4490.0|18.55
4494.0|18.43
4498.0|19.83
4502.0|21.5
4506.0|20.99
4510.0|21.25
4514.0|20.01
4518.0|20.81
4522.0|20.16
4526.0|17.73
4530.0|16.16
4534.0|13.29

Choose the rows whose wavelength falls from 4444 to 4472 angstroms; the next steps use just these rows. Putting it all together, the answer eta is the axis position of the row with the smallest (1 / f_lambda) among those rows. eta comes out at 4466.0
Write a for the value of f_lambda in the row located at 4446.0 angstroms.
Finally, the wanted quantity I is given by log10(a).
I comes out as 1.27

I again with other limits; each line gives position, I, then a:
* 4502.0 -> 1.33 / 21.5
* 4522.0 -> 1.30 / 20.16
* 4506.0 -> 1.32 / 20.99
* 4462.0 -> 1.19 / 15.55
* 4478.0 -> 1.31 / 20.63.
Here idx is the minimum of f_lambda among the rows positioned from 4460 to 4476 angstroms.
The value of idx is 15.55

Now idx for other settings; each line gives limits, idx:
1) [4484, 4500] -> 18.43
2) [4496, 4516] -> 19.83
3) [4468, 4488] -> 17.78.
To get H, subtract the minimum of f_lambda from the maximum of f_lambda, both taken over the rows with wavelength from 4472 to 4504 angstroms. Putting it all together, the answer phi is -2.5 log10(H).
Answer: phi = -1.7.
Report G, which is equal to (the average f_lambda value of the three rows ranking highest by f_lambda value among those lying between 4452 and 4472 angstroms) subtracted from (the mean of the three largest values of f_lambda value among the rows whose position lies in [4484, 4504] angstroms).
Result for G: 3.6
